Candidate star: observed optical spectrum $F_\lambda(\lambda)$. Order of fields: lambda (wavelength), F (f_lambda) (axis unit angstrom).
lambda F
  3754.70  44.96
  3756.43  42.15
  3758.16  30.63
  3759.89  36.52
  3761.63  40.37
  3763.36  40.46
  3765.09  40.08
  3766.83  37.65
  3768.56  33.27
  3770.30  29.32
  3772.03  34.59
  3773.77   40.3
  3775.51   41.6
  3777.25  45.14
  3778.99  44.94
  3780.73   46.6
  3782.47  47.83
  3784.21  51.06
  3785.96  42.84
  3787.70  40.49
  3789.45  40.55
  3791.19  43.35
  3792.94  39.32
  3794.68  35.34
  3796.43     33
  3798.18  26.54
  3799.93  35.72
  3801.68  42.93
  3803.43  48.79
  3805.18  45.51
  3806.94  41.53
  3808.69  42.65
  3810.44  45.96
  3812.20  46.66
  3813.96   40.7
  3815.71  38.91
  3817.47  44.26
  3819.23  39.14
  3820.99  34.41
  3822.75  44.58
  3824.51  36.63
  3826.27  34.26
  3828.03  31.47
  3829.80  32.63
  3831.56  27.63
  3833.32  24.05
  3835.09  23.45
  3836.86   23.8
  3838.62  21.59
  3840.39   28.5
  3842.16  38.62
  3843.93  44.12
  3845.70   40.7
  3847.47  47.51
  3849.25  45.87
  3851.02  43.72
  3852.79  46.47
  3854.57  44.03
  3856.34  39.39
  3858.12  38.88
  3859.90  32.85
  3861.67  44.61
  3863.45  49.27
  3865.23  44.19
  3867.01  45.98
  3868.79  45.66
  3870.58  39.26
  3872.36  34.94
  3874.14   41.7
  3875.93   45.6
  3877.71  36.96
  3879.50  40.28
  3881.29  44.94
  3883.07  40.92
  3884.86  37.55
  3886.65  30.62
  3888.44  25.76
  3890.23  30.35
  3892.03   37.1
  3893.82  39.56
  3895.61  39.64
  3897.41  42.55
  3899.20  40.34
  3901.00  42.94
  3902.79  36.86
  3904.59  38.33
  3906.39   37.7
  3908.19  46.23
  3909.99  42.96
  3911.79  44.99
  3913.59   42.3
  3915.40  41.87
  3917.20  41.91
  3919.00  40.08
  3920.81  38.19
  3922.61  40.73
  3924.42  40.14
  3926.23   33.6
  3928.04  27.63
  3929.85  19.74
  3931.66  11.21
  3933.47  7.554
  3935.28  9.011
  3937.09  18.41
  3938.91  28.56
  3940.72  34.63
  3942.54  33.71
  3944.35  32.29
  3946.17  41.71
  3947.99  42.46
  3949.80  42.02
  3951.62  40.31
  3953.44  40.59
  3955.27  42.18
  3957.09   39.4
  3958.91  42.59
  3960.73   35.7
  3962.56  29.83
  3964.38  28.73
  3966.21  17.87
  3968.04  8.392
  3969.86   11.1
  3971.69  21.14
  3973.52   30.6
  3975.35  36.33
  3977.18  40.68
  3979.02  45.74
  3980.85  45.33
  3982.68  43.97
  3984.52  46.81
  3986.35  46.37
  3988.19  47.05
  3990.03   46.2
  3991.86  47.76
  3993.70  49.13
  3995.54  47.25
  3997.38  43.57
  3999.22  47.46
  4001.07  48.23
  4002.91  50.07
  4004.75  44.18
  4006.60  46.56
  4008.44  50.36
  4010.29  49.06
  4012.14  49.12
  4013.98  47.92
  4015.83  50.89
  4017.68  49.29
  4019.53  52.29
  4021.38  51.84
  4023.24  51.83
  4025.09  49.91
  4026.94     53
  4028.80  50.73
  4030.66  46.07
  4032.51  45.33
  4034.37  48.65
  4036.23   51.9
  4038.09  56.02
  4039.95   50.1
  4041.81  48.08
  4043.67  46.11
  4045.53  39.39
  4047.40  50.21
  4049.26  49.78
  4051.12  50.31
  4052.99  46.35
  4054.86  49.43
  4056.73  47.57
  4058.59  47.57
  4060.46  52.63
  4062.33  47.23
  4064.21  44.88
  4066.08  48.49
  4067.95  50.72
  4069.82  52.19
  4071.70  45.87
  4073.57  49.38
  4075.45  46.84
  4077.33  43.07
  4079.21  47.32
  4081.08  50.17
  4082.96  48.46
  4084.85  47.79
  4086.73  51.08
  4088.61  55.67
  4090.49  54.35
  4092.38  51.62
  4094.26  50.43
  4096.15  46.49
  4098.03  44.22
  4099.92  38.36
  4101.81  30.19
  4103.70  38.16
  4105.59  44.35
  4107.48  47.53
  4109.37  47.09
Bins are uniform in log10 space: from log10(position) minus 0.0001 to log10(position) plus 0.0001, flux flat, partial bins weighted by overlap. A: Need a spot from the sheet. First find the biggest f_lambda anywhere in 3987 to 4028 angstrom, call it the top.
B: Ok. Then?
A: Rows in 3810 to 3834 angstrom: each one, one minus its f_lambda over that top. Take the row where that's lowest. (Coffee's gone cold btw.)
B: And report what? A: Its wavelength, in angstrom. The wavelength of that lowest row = 3812.20 angstrom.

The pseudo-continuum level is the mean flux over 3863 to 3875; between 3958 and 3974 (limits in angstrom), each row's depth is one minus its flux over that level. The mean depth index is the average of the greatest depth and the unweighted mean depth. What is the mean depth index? 0.6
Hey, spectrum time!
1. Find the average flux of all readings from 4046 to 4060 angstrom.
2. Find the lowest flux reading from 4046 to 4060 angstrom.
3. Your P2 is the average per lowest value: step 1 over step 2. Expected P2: 1.05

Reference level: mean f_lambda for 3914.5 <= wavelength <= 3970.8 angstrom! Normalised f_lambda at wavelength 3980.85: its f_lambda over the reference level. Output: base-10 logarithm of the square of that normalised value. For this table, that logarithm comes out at 0.33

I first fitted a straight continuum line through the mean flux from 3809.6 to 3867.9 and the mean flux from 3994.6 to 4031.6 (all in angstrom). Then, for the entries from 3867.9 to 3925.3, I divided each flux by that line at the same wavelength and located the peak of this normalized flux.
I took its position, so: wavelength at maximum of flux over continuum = 3868.79 angstrom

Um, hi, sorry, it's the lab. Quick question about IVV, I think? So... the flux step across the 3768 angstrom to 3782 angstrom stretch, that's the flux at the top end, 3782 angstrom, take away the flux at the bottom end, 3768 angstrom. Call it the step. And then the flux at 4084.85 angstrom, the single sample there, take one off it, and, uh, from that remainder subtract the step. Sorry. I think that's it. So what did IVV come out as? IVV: 33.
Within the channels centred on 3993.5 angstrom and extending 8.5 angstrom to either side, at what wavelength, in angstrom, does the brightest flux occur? 3993.70 angstrom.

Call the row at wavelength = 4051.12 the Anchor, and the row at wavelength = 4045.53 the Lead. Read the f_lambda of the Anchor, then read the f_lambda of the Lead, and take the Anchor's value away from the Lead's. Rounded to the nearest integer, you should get -11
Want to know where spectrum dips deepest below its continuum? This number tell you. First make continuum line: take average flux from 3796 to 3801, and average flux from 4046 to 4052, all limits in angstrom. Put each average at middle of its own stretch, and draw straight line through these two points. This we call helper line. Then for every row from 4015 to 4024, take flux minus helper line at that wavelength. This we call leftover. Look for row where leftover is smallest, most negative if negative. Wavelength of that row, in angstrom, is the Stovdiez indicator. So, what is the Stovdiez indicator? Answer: 4017.68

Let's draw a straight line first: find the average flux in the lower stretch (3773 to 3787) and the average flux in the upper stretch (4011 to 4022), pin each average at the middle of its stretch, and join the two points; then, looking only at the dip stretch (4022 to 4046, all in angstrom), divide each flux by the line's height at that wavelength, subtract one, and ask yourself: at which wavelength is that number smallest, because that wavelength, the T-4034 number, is 4045.53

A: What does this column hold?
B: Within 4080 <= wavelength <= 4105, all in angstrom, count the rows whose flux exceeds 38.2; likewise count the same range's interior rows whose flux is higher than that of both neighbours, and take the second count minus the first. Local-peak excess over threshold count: -10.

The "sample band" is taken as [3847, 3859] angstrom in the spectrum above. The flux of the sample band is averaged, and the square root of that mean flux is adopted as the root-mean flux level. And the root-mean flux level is 6.6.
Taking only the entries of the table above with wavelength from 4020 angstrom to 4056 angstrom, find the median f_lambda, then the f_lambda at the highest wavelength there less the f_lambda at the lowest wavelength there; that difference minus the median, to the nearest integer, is -52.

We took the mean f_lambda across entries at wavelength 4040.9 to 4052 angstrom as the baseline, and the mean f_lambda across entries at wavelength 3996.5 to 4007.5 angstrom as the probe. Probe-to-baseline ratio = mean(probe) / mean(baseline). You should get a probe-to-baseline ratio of 0.99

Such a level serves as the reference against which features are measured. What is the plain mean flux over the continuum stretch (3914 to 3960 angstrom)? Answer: 33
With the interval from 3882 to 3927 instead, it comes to 39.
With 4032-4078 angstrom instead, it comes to 48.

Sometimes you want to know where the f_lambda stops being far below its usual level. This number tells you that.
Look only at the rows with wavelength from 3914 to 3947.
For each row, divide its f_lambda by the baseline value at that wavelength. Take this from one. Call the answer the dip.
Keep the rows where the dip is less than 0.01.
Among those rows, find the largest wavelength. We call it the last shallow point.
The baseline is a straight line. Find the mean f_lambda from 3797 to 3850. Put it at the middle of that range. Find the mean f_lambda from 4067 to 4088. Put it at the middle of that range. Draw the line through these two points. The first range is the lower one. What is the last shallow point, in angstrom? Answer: 3917.20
